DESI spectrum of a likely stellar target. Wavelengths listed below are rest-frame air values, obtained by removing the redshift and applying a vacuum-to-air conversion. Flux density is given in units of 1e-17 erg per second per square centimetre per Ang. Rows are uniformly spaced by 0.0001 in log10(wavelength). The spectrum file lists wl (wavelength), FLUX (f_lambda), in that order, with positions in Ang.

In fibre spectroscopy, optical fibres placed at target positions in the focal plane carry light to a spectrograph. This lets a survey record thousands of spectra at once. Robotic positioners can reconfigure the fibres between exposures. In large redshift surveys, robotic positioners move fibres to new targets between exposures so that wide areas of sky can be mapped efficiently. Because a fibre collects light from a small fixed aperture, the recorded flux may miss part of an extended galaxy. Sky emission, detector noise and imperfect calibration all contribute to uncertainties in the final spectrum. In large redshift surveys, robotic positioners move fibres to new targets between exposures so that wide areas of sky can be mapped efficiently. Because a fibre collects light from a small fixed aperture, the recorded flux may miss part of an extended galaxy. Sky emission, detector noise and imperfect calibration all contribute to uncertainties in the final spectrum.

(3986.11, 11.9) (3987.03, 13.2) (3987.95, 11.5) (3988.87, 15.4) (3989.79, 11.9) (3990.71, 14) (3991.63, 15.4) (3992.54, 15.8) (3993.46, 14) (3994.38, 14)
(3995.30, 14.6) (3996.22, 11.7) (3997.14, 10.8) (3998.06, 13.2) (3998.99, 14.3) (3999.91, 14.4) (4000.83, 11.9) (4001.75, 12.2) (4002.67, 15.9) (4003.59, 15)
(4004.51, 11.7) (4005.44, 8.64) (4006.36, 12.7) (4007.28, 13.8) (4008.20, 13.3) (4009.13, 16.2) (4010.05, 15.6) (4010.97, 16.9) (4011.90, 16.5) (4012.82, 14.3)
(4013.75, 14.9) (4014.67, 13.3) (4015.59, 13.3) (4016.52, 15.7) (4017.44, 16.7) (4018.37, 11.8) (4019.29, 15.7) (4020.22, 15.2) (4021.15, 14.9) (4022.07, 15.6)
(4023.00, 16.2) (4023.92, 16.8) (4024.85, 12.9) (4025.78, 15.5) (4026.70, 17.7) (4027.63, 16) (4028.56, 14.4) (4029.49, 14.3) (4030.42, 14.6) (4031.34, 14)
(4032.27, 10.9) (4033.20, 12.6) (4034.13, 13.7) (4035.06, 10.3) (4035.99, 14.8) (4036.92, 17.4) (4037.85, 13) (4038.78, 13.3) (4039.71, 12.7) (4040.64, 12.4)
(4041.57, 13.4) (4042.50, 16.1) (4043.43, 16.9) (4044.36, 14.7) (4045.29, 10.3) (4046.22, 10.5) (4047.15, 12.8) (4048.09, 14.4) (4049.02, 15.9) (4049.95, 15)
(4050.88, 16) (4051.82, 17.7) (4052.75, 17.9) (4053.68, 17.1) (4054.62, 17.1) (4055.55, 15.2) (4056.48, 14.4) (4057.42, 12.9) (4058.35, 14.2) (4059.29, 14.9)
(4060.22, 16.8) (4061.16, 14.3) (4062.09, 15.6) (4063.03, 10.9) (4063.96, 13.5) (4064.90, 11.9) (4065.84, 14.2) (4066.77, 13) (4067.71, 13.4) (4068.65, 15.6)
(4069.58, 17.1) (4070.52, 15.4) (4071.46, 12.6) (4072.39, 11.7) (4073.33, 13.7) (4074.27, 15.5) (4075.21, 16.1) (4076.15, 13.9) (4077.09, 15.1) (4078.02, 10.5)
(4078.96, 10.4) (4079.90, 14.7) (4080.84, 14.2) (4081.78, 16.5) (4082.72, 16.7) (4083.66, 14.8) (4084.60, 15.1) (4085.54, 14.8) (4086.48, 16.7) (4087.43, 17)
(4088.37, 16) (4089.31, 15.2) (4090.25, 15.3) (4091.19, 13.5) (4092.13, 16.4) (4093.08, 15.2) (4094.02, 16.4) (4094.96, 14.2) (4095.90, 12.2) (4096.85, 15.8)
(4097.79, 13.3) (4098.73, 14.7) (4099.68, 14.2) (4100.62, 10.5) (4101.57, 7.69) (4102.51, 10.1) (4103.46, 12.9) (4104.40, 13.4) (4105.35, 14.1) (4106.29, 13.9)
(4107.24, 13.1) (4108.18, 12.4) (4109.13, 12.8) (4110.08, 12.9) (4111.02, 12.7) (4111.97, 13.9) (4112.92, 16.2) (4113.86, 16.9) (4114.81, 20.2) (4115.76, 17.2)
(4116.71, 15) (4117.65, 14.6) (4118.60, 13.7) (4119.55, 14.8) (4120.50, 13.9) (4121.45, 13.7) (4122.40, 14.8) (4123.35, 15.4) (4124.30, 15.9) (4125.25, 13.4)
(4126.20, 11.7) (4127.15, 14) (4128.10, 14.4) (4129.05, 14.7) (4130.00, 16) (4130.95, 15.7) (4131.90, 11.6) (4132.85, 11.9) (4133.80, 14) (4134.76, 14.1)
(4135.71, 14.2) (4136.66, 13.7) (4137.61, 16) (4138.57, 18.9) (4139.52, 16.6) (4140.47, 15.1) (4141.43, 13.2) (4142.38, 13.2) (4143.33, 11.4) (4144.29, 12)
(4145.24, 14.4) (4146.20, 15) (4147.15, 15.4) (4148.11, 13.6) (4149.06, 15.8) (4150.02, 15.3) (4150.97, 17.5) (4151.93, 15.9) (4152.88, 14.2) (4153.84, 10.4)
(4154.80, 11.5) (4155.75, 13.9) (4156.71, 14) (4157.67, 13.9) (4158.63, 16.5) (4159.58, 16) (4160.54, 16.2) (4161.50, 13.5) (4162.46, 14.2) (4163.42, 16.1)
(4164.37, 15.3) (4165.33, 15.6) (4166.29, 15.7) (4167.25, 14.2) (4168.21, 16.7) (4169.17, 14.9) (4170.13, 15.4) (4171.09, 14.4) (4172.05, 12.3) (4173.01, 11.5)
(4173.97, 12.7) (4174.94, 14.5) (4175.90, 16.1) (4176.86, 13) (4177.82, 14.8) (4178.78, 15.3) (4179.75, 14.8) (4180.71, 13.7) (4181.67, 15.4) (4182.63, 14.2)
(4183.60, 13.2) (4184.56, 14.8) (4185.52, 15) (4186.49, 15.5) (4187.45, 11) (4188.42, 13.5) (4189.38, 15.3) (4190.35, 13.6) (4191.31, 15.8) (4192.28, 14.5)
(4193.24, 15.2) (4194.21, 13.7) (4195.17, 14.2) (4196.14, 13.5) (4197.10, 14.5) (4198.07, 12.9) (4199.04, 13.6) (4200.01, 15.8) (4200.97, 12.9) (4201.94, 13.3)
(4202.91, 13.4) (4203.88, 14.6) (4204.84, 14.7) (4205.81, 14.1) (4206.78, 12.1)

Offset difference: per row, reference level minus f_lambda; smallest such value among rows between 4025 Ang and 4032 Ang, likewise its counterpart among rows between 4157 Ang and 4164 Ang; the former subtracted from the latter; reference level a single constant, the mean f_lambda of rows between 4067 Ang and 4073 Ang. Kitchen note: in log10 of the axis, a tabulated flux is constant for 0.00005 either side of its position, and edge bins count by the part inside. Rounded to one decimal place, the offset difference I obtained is 1.2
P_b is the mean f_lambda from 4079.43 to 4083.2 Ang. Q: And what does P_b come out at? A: 15.5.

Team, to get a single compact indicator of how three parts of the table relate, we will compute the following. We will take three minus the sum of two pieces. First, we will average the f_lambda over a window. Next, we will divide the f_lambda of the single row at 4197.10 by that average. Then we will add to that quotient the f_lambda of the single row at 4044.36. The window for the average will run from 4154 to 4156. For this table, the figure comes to -13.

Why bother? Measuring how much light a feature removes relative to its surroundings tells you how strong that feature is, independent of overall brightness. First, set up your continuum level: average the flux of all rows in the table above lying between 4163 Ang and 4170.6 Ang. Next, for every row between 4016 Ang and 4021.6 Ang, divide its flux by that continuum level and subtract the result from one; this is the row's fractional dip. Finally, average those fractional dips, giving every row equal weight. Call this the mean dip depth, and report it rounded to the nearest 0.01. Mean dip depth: 0.03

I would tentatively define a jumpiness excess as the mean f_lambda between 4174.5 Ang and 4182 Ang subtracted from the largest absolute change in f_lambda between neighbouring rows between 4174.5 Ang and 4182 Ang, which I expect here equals -11.6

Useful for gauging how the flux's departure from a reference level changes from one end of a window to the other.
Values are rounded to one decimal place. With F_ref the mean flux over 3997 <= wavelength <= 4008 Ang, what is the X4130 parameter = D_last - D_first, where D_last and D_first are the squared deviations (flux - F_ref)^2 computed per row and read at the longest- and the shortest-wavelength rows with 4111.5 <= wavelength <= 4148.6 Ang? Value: -0.5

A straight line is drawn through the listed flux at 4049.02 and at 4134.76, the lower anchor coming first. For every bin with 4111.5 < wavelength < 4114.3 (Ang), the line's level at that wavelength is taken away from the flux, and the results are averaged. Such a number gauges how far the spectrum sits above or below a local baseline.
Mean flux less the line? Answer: 1.1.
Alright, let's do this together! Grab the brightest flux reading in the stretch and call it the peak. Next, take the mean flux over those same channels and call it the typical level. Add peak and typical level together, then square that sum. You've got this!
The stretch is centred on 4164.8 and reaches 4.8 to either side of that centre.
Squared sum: 1020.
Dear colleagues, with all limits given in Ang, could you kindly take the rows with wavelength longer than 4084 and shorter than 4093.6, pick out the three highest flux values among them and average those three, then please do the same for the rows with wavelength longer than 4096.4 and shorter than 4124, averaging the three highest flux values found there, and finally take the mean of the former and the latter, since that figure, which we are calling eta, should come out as 17.4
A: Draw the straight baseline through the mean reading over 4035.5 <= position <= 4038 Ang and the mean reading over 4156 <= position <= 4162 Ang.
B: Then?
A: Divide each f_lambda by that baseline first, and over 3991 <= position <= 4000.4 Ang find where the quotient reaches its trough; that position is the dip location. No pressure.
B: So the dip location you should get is 3997.14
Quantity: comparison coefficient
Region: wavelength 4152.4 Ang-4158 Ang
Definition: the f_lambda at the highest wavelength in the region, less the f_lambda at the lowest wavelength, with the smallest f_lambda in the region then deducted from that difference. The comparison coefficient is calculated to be -10.7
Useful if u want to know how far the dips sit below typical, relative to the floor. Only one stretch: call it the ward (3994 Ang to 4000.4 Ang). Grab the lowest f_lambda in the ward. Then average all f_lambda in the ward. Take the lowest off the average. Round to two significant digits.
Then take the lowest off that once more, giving -8.3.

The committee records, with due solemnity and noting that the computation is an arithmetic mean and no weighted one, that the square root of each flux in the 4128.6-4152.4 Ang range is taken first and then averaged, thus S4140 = 3.81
